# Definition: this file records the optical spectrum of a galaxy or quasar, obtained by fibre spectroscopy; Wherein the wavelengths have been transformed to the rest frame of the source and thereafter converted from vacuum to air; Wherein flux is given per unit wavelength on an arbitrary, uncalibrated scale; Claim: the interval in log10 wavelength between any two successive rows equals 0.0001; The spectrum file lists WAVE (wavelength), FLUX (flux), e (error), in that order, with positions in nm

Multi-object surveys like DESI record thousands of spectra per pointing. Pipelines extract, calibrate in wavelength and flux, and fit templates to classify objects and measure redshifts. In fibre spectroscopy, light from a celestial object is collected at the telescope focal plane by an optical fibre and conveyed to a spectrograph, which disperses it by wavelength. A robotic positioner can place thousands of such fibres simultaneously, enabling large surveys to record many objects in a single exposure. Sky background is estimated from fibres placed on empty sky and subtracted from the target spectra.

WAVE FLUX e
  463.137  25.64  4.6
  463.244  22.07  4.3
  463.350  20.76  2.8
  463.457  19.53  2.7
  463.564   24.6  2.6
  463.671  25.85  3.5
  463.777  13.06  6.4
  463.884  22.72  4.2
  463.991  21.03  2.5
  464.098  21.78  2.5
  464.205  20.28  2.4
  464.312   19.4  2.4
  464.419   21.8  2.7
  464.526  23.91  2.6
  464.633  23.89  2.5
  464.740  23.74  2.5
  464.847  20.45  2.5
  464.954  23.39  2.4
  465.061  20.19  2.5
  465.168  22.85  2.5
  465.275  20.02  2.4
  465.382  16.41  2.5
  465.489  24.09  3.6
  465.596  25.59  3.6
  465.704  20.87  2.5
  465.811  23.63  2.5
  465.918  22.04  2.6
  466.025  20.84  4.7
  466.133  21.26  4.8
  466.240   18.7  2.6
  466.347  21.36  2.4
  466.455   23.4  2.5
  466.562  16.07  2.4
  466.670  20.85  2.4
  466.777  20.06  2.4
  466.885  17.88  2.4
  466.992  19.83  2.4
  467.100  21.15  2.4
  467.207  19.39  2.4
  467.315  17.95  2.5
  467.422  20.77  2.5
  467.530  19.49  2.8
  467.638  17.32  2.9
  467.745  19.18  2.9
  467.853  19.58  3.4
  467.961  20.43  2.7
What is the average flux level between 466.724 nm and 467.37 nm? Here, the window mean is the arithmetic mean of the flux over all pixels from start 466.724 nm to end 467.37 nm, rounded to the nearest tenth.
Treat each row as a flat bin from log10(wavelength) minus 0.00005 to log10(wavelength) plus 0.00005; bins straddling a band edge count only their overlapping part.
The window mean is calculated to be 19.4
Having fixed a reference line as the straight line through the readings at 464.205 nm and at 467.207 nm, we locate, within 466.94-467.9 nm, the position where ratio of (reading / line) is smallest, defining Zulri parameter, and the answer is 467.638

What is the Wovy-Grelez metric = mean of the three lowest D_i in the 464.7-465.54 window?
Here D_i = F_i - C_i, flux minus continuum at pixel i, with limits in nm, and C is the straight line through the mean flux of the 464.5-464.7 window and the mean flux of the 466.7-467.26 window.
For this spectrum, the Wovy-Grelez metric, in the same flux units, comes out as -4.0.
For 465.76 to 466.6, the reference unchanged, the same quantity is -2.4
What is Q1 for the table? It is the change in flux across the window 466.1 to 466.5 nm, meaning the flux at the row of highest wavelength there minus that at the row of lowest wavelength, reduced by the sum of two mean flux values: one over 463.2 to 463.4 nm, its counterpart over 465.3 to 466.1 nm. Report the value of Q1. -41.2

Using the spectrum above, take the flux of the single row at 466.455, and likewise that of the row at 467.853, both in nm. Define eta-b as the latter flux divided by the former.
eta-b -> 0.84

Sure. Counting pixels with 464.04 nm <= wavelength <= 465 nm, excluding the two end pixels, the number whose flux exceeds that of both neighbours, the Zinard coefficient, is 1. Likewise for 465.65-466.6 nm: 3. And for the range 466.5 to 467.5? 2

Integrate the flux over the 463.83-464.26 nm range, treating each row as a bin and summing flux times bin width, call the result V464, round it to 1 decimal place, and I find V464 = 9.2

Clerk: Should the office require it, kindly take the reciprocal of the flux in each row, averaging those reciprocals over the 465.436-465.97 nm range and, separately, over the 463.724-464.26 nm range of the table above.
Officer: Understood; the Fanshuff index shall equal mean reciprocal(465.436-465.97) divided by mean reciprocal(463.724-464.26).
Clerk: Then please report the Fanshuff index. 0.82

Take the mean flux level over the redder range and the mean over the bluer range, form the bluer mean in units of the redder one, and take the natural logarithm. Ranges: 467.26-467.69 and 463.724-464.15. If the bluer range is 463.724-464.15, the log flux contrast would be 0.040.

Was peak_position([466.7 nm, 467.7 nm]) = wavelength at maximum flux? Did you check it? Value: 467.100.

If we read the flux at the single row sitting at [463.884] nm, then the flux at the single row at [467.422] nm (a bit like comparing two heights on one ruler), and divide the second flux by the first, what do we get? 0.91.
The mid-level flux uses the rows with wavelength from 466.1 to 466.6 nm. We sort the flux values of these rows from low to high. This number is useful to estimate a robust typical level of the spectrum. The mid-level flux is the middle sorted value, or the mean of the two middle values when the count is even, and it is 21.3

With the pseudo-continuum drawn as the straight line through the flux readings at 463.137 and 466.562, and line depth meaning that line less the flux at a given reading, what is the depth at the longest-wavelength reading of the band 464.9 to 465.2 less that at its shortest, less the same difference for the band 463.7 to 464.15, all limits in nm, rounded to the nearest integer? 10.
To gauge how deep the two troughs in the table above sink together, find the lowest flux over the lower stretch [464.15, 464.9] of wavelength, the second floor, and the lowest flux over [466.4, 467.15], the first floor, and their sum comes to 35.5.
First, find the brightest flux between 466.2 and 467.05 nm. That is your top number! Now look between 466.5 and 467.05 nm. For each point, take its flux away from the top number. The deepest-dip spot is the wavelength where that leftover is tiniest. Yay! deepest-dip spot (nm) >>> 466.670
